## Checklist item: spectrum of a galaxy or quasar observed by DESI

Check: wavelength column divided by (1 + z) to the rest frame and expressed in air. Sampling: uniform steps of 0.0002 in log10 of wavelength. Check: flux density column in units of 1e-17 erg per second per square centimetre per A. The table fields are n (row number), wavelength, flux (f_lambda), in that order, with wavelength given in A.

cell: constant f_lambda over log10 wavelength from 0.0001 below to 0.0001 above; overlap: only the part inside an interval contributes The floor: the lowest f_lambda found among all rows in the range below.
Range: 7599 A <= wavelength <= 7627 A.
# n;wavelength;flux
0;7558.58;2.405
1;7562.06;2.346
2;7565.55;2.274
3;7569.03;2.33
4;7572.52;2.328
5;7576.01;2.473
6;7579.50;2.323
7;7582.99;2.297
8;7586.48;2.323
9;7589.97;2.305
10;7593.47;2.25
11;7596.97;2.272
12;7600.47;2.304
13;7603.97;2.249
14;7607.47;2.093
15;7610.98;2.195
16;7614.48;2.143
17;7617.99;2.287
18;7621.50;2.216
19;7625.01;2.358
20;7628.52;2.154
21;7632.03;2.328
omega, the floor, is 2.093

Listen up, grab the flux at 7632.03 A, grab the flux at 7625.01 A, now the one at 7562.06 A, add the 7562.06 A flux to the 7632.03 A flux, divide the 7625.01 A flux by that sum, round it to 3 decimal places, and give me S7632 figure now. 0.504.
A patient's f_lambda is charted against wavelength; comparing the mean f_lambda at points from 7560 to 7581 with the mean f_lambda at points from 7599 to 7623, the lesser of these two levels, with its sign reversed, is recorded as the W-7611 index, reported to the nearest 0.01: -2.21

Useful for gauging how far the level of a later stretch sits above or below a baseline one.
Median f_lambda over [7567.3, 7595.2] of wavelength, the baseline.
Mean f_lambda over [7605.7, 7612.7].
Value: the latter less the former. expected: -0.18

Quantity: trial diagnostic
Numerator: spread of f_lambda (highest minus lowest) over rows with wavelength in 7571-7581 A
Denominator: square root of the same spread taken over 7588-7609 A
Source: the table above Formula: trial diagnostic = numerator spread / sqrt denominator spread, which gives 0.3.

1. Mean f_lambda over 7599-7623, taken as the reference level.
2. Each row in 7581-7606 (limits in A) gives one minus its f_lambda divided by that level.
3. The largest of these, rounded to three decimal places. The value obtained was -0.017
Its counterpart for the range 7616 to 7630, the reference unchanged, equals 0.026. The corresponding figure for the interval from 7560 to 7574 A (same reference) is -0.028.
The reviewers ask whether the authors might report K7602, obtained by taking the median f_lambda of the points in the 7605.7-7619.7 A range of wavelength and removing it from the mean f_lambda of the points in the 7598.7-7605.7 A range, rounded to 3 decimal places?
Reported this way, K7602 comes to 0.108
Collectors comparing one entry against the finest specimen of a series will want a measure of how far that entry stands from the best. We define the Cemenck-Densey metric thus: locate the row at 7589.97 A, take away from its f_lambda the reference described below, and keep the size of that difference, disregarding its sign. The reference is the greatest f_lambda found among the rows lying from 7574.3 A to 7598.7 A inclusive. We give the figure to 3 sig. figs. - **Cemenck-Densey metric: 0.168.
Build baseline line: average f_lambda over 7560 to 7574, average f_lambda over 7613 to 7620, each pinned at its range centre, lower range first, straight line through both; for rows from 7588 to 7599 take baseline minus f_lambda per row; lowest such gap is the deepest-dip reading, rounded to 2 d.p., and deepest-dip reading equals -0.03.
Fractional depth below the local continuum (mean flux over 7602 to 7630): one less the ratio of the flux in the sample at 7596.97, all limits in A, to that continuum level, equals -0.03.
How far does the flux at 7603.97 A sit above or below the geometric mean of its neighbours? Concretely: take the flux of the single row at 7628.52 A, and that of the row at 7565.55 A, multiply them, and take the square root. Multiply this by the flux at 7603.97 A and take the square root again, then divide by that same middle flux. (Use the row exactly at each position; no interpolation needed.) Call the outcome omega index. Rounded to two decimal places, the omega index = 0.99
